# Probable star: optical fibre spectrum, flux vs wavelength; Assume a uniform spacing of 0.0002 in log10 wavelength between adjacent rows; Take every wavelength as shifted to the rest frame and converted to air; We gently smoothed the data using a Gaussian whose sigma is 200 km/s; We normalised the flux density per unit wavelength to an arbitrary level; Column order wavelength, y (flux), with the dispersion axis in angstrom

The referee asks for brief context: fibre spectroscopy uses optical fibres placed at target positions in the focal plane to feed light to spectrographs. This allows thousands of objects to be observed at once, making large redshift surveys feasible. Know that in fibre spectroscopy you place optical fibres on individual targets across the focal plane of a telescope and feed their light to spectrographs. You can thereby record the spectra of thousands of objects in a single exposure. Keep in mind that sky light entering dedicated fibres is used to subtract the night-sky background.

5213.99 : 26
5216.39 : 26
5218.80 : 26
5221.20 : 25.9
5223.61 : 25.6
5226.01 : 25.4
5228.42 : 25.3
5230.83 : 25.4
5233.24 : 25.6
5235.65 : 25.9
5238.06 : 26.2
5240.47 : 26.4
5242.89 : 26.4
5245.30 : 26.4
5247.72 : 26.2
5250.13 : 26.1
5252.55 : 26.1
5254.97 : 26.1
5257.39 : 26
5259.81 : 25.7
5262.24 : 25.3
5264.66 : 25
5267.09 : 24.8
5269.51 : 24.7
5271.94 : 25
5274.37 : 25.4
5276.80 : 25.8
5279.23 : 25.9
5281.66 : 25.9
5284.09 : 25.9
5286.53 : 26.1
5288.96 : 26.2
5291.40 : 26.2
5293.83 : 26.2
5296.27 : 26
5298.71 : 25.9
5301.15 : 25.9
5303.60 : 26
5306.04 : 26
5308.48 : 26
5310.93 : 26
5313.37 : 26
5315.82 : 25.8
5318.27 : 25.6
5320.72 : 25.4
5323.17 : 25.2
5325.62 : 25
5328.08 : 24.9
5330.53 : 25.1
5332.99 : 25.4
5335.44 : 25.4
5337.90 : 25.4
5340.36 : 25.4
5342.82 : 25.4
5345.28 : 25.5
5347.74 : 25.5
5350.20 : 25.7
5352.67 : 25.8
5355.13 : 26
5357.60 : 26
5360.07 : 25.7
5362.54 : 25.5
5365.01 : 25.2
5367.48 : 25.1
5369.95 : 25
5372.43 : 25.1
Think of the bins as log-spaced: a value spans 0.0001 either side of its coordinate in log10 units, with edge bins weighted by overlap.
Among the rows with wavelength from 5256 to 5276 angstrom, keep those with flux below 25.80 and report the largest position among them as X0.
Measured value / 5274.37 angstrom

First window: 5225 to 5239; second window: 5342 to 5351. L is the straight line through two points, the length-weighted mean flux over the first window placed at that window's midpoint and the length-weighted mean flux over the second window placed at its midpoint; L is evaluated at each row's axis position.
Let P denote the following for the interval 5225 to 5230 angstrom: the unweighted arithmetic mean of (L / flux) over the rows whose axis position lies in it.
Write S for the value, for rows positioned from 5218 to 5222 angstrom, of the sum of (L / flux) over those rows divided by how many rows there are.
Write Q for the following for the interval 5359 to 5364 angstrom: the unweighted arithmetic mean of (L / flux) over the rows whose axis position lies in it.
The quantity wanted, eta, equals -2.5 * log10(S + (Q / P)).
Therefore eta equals -0.739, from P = 1.01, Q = 1.00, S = 0.99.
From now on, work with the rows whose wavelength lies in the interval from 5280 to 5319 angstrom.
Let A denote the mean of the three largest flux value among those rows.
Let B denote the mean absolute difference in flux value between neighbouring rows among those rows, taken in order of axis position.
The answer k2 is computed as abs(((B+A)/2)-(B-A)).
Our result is 39.3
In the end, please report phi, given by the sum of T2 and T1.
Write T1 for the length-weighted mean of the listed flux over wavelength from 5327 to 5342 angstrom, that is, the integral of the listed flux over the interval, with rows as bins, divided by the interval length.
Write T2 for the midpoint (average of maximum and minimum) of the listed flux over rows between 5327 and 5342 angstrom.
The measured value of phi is 50.4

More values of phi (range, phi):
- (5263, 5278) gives 50.4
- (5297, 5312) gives 51.9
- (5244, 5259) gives 52.4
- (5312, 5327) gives 51.0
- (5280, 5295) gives 52.1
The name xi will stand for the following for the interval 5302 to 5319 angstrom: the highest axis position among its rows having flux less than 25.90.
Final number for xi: 5318.27 angstrom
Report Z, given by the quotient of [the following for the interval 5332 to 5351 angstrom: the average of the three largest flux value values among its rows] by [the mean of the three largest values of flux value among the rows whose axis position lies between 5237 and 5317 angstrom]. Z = 0.97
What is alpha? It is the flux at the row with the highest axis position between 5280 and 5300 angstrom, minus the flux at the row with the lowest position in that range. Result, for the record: 0.00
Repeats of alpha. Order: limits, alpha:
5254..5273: -1.10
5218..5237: -0.10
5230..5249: 0.80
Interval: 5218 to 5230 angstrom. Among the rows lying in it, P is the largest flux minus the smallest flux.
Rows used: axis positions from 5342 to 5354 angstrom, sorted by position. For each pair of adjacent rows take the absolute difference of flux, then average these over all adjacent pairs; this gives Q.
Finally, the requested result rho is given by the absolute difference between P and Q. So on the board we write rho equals 0.60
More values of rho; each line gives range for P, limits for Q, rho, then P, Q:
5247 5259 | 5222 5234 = 0.05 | 0.2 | 0.15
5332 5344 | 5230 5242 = 0.25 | 0.0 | 0.25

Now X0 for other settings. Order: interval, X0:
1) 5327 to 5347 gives 5345.28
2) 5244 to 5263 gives 5262.24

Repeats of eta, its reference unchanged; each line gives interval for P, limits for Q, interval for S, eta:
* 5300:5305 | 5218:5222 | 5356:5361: -0.747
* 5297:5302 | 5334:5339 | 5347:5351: -0.761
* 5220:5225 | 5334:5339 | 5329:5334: -0.765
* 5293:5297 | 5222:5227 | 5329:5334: -0.773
